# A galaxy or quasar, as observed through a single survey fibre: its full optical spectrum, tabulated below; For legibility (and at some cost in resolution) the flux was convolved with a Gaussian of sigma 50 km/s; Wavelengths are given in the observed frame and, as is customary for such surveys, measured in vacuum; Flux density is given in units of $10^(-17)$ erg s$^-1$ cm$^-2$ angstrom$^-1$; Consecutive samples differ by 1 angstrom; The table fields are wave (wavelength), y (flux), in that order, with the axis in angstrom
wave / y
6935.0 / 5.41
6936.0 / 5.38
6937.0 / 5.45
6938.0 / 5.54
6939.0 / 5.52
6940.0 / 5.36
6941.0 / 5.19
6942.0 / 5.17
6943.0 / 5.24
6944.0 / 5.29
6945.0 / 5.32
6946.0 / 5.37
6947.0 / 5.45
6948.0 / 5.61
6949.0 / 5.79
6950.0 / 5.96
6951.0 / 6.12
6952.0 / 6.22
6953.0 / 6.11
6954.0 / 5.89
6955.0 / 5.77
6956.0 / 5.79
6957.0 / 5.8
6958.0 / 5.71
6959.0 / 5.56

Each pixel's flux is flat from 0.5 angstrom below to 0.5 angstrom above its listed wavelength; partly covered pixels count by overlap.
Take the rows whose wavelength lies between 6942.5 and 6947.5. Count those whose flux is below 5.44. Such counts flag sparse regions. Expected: 4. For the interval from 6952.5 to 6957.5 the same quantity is 0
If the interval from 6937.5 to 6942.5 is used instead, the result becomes 3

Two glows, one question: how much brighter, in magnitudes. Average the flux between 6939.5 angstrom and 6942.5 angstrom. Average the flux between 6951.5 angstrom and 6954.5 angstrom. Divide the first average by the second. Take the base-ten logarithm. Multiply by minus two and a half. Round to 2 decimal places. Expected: 0.16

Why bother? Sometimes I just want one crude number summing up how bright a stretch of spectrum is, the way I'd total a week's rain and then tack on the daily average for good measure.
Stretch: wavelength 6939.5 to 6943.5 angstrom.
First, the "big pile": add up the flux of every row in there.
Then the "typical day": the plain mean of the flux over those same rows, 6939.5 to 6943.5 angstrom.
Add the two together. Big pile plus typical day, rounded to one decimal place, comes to 26.2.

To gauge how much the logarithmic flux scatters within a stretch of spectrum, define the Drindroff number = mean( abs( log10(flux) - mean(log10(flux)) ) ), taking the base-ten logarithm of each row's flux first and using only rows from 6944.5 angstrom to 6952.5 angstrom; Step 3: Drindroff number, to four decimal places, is 0.0222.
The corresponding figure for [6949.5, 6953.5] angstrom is 0.0051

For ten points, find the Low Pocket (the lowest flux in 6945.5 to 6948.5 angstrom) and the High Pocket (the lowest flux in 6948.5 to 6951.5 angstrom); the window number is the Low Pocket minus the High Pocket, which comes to -0.4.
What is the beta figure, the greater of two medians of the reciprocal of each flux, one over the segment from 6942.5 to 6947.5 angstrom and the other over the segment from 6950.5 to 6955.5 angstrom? 0.188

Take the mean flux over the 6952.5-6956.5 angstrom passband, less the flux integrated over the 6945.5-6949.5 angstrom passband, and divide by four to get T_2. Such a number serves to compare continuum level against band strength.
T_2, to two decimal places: -4.08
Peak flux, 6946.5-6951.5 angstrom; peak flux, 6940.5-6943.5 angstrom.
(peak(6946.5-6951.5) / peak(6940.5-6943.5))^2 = 1.36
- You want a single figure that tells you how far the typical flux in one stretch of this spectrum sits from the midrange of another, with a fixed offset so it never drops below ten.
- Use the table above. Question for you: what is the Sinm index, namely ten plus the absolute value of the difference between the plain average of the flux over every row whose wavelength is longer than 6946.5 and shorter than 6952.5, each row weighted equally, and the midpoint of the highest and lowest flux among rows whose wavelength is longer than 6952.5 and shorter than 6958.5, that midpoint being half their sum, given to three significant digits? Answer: 10.1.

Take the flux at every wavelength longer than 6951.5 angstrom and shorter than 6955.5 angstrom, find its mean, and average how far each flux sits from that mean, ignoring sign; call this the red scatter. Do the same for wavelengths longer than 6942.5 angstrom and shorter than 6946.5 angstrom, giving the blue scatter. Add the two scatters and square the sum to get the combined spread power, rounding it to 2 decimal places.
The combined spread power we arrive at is 0.04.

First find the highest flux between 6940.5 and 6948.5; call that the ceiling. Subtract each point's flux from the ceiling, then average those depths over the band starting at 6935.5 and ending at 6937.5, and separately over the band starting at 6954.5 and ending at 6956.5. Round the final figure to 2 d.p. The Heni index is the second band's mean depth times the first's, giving -0.03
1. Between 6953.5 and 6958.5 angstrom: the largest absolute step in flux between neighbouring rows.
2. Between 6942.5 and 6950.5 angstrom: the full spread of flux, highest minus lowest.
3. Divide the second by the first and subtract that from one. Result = -5.0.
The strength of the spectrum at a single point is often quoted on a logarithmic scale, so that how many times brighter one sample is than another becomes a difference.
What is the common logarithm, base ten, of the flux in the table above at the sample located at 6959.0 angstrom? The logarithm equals 0.745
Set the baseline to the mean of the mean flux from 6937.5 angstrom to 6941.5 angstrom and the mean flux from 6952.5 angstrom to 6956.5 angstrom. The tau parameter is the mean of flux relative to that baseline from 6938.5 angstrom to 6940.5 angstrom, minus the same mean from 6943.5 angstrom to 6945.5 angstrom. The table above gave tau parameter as 0.1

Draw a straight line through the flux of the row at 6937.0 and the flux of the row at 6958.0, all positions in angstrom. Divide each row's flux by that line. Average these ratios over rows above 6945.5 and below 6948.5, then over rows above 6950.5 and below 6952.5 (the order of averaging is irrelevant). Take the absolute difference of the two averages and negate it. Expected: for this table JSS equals -0.11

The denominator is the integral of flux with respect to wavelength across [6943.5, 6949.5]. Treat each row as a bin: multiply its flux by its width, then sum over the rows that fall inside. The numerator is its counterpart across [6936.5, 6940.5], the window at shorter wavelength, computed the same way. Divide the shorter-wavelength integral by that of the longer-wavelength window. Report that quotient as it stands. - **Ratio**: 0.67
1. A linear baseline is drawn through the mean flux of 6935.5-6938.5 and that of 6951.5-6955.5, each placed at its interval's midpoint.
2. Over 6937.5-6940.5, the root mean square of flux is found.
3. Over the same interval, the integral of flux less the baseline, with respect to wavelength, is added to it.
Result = 5.3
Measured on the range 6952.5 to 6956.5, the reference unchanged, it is 5.3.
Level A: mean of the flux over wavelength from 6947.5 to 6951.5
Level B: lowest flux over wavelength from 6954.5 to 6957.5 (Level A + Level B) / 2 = 5.82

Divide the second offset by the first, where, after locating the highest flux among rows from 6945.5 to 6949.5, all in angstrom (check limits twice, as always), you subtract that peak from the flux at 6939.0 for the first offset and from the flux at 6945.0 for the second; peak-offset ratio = 1.74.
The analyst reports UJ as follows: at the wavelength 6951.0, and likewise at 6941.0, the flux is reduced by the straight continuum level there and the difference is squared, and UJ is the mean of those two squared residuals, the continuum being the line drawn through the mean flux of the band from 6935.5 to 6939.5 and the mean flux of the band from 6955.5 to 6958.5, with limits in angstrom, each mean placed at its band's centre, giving 0.15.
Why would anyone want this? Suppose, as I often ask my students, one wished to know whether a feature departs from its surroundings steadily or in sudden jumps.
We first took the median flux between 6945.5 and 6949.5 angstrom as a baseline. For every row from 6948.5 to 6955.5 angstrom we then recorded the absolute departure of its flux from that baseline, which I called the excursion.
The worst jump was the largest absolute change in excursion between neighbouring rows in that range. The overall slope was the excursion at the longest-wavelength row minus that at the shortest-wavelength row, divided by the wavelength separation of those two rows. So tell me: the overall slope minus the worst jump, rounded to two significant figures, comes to -0.22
